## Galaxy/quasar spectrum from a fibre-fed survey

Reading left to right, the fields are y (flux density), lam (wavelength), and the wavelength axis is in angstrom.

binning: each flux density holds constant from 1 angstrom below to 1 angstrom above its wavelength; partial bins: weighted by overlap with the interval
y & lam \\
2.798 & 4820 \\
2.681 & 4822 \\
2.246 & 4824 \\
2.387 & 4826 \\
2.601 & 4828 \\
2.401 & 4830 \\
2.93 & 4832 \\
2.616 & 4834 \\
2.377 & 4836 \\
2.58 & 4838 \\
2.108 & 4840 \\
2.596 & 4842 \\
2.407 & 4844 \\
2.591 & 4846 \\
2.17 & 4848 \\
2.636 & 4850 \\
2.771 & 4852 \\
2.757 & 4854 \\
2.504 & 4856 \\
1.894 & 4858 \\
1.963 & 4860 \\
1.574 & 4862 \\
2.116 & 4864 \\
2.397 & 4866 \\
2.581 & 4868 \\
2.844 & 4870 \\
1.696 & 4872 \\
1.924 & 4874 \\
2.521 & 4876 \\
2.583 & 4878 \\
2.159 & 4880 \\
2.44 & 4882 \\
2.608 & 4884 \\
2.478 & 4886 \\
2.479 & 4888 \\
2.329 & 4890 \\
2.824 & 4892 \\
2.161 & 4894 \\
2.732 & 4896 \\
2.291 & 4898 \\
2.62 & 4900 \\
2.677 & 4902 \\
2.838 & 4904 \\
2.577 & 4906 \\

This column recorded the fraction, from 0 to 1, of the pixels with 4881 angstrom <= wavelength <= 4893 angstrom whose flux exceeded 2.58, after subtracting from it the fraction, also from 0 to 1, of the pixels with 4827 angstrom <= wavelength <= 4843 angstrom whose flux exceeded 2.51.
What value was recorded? -0.3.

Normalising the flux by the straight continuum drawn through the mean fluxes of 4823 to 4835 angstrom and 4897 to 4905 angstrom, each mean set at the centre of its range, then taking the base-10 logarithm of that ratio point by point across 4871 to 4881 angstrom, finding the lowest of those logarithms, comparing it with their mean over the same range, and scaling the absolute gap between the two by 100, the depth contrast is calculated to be 10.2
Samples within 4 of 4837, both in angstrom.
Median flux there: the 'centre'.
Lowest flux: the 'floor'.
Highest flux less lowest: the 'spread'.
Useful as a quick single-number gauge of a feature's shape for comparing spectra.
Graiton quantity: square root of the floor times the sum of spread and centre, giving 2.51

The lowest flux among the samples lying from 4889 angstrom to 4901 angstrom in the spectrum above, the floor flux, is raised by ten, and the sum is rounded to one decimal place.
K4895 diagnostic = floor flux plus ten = 12.2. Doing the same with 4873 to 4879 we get 11.9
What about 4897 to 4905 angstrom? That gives 12.3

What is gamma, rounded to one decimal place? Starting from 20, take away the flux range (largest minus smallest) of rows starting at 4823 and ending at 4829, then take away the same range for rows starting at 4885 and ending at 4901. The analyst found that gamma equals 19.0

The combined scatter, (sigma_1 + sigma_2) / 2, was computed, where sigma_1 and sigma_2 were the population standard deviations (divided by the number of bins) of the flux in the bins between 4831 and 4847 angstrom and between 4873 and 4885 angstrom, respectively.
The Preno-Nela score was 0.236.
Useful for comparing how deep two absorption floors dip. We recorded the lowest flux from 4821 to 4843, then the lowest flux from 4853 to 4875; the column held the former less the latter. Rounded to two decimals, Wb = 0.53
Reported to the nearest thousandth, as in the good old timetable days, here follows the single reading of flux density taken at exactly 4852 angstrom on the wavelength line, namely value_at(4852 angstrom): 2.771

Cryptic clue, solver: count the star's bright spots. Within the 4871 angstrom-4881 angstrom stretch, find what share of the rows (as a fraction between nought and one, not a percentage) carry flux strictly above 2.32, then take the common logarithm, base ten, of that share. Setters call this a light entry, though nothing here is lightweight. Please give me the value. -0.40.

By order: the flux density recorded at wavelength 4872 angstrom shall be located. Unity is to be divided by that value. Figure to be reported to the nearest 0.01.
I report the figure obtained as 0.59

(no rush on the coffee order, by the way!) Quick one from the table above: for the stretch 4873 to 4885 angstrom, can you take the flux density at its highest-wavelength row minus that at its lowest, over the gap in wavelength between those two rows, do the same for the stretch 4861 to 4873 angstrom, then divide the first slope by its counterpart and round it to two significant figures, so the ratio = 5.6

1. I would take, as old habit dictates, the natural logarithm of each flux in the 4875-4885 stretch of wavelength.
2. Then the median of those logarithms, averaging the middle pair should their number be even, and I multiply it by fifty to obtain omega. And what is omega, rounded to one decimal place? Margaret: 46.2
